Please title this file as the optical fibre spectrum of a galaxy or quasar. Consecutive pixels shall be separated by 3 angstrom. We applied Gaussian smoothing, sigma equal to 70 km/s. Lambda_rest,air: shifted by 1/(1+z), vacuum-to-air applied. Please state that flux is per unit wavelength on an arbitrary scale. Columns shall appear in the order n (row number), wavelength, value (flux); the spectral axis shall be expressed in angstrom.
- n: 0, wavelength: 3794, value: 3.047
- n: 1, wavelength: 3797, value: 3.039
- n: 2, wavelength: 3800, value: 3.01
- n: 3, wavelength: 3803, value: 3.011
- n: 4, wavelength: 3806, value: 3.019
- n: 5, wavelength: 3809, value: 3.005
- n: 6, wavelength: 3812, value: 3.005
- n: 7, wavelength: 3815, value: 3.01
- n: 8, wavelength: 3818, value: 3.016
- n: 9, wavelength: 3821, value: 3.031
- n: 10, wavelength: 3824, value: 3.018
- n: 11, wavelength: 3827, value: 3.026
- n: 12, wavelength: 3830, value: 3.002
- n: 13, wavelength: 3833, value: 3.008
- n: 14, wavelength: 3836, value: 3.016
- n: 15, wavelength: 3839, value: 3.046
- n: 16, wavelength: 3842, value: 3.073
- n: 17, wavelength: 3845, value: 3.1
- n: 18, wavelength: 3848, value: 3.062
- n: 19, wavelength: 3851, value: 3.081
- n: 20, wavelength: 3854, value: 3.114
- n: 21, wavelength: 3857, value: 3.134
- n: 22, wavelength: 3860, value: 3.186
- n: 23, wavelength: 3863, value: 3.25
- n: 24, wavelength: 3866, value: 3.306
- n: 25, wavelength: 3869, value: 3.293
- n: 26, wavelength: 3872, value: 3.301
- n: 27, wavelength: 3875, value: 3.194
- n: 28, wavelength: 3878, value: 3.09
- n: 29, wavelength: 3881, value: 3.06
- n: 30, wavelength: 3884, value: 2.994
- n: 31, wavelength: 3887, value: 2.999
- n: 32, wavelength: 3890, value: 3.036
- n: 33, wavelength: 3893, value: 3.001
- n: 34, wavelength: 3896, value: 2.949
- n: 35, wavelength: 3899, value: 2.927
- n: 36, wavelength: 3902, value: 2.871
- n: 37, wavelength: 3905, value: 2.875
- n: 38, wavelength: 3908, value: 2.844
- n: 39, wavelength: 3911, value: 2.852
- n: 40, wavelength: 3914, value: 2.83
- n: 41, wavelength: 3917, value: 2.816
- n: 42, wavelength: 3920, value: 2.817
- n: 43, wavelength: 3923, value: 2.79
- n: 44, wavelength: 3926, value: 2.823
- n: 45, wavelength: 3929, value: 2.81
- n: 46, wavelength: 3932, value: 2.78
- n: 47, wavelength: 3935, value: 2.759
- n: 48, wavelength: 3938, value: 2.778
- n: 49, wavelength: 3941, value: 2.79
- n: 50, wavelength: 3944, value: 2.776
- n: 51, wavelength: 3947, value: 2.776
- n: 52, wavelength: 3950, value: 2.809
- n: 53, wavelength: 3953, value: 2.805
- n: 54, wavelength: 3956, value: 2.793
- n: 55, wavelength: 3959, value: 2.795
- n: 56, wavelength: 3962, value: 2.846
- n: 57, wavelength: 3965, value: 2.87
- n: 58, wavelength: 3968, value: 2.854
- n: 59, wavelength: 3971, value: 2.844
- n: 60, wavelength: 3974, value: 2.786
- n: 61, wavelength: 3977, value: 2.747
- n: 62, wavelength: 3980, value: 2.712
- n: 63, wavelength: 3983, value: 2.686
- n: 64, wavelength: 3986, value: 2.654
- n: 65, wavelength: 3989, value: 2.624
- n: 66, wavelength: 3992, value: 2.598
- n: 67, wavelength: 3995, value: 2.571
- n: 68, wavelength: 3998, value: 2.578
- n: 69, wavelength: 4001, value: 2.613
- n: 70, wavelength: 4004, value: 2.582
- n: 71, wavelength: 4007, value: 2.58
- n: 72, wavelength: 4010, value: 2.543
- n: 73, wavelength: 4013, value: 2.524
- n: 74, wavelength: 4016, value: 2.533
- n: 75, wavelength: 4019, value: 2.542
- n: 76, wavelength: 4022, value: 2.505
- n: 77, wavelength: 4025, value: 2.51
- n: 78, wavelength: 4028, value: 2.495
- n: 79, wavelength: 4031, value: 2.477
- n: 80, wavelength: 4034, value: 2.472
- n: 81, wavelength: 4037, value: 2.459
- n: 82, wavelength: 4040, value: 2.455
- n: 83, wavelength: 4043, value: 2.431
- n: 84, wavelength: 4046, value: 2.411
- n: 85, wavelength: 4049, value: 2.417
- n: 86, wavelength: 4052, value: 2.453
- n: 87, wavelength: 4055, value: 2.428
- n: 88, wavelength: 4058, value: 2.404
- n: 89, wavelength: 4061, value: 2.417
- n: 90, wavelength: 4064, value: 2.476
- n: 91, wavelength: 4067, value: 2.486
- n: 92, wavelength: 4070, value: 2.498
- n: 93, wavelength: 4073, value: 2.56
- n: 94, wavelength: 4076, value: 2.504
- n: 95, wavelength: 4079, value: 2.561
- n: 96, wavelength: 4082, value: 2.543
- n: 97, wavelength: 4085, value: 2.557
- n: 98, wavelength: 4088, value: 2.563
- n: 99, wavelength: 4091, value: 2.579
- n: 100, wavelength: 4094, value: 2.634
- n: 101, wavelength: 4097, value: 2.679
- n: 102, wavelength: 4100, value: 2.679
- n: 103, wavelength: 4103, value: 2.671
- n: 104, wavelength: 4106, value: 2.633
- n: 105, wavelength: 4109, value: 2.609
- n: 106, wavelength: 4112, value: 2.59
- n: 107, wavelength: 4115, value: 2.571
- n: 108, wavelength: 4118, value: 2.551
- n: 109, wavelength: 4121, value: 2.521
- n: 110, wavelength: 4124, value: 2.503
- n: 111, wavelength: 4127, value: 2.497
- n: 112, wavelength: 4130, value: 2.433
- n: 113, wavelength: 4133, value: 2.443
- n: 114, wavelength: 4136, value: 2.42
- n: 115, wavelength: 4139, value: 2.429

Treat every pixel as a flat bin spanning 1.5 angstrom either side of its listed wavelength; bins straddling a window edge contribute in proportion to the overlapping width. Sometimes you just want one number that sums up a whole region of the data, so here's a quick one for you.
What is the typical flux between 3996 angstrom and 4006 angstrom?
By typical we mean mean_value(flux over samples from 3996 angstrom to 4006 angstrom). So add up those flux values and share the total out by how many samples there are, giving 2.59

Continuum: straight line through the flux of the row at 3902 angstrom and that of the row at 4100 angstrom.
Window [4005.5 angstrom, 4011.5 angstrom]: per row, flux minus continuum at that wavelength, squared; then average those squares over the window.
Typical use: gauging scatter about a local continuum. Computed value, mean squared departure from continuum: 0.043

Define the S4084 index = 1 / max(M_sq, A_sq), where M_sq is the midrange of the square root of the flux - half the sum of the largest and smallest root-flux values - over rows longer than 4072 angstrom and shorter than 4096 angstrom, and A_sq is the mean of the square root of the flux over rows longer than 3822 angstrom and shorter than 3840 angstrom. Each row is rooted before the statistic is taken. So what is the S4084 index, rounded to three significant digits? 0.576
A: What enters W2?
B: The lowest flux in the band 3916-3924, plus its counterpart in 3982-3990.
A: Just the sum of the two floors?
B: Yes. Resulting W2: 5.41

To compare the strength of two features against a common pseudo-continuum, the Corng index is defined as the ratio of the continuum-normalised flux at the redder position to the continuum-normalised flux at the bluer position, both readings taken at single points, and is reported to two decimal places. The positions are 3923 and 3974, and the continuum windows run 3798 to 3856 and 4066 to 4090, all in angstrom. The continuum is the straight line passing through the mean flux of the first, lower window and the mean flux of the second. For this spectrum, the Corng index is 1.04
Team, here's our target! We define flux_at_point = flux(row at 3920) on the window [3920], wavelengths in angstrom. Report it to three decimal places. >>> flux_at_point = 2.817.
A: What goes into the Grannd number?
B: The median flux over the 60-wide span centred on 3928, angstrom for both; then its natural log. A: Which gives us 1.03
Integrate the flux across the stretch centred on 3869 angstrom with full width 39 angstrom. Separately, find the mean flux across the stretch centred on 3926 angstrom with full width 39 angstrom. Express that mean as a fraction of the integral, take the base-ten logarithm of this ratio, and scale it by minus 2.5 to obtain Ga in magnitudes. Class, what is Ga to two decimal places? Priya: 4.10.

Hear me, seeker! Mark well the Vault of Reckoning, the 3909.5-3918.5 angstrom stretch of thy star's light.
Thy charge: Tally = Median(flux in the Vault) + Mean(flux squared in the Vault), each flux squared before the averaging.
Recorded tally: 10.9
